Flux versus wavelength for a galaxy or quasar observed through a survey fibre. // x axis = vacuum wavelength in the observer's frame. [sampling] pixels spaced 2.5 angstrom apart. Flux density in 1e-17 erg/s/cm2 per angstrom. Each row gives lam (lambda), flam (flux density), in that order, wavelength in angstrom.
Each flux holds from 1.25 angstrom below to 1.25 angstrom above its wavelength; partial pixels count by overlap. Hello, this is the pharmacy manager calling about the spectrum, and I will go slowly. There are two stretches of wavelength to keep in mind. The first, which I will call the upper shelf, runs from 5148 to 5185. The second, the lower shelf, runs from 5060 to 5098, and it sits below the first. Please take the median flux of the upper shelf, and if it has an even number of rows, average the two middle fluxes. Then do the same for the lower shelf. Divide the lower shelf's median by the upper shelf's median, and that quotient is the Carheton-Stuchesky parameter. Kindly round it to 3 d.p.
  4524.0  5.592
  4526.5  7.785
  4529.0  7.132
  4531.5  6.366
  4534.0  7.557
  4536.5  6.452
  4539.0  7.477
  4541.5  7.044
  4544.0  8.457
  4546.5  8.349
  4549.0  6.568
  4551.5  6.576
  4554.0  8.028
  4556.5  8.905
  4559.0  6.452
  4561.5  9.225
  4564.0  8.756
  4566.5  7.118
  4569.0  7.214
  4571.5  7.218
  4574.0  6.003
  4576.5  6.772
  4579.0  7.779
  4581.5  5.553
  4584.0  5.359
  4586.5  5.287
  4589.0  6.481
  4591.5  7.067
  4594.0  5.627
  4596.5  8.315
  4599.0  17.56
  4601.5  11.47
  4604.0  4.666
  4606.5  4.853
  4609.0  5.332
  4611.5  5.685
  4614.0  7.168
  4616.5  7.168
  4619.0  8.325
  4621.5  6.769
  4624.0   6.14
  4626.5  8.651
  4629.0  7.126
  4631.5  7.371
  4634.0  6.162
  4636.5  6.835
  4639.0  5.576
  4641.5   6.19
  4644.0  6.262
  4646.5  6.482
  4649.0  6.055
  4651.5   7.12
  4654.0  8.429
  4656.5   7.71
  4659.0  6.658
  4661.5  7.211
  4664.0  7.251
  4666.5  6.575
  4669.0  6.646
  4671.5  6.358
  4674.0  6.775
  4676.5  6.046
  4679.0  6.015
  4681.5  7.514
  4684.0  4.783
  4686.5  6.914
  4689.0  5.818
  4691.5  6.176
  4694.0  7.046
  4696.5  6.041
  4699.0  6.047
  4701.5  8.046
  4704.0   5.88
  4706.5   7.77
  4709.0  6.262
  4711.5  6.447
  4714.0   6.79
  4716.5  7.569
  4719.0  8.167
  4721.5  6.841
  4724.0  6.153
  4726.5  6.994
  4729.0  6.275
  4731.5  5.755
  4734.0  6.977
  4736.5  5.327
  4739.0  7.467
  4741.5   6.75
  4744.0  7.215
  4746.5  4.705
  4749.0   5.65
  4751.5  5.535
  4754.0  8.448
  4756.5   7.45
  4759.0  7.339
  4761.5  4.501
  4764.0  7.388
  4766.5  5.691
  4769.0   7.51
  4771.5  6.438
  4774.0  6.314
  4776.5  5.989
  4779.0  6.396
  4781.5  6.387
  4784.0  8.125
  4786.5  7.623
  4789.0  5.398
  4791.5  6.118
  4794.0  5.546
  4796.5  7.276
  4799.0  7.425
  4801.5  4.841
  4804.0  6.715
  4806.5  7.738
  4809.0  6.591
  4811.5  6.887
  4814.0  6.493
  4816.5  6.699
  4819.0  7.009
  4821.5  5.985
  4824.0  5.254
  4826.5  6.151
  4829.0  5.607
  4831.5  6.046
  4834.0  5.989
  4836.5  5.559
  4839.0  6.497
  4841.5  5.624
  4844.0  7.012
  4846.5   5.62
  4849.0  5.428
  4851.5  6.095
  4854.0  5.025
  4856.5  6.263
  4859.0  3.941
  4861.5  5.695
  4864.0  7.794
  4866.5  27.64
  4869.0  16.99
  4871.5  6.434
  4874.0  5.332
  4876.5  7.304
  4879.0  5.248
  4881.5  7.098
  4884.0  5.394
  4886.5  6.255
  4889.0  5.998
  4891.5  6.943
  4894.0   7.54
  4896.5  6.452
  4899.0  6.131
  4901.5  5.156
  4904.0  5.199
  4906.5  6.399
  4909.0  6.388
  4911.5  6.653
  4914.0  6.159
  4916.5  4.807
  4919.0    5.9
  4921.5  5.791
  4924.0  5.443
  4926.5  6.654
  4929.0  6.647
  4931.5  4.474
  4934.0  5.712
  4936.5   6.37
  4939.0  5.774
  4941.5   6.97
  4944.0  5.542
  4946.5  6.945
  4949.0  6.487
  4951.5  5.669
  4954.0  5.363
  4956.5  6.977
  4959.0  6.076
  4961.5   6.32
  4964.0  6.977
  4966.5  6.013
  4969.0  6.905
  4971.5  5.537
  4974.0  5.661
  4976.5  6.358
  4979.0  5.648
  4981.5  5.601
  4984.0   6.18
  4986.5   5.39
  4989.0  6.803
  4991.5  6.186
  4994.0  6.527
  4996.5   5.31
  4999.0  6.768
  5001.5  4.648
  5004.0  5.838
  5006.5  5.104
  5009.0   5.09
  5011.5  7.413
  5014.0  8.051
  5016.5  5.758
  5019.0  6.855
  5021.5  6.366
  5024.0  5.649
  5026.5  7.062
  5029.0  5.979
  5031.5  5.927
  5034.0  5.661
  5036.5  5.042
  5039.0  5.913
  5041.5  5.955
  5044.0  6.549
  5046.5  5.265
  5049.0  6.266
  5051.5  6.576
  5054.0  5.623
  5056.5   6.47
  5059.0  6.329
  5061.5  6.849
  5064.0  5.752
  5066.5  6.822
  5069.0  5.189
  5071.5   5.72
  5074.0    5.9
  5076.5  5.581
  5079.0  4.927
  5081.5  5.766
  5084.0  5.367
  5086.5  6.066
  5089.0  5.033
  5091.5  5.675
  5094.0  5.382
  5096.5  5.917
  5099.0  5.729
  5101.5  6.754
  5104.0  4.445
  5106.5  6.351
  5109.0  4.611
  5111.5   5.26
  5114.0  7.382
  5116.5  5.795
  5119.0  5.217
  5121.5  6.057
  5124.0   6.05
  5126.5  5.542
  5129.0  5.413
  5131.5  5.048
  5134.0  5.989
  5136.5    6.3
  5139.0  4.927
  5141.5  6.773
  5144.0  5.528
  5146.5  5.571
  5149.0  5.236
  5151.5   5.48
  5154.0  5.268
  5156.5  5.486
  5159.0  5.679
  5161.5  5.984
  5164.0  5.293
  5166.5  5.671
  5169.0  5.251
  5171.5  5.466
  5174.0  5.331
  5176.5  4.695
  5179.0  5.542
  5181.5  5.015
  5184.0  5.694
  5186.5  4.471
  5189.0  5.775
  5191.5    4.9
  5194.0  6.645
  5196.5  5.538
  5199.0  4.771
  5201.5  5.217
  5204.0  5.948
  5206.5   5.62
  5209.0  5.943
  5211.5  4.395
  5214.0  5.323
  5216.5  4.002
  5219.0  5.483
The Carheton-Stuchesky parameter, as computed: 1.046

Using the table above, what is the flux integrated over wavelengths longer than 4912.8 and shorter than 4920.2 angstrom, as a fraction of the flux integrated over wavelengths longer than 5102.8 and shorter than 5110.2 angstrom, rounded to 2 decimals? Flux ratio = 1.09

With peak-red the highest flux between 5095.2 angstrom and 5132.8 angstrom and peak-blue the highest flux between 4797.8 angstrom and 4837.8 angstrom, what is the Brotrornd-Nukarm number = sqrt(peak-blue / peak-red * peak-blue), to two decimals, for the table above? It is 2.85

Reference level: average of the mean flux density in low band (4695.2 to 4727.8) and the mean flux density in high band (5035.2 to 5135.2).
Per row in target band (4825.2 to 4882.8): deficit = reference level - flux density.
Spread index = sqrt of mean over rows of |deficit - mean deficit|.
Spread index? 1.6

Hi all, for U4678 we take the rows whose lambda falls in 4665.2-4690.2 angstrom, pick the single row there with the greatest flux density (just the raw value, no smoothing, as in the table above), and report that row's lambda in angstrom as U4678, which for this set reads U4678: 4681.5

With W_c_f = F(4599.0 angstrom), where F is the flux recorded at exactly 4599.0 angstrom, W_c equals 17.56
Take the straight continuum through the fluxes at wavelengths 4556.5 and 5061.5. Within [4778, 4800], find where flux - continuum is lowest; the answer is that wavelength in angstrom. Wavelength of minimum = 4789.0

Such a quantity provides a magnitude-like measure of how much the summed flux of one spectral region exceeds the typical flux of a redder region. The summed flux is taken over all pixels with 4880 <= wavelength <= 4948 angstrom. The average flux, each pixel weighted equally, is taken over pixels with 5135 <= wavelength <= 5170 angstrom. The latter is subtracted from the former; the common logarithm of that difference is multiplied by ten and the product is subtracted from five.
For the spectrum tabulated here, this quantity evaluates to -17.0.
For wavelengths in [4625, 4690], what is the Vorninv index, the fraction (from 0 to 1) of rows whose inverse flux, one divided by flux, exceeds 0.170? 0.12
